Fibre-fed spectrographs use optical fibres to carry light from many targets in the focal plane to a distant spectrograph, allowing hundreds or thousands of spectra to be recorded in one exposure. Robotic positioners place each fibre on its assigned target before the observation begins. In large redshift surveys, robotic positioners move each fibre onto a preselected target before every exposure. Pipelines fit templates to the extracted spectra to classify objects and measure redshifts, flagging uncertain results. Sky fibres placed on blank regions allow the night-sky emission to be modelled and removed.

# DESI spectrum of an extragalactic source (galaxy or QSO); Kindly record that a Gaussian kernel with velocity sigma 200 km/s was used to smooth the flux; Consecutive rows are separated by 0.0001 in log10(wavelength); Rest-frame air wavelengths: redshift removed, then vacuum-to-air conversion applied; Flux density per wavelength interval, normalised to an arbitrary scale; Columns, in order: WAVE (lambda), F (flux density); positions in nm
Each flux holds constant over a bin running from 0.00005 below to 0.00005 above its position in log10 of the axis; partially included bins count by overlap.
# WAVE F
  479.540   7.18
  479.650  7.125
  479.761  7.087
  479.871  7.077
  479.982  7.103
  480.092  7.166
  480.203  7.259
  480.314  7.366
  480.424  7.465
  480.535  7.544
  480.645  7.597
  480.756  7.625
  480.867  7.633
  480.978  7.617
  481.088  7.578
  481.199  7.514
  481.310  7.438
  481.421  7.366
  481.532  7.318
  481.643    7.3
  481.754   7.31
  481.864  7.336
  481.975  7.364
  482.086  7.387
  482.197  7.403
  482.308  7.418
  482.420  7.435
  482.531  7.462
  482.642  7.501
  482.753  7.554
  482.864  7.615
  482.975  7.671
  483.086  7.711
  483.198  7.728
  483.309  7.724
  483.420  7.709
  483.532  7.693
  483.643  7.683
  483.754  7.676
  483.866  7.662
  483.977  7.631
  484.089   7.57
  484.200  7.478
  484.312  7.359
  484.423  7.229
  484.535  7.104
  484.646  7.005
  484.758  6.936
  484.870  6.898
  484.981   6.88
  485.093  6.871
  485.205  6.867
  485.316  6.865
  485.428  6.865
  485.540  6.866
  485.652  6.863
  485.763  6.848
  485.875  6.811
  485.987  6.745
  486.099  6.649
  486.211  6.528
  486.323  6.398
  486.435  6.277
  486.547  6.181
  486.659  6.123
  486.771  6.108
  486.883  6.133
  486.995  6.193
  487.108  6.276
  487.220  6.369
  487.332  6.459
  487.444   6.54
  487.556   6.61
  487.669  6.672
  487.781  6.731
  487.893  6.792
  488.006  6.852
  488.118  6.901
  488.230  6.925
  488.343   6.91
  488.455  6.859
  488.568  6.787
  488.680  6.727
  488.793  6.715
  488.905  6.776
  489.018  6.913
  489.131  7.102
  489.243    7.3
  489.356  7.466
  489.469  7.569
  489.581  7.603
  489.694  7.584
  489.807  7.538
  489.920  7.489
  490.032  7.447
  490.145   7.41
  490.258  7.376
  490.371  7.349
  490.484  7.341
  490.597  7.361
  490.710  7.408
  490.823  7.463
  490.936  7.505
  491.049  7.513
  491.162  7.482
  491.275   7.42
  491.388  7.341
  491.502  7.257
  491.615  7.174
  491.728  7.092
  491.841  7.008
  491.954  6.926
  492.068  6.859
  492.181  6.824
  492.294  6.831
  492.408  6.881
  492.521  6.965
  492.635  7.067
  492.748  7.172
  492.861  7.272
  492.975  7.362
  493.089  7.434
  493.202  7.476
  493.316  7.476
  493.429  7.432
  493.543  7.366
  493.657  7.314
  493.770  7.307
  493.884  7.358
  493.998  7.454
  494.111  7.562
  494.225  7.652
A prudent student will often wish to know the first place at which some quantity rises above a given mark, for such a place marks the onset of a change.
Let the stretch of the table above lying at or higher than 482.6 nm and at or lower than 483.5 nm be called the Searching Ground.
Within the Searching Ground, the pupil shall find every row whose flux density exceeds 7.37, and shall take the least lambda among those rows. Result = 482.642 nm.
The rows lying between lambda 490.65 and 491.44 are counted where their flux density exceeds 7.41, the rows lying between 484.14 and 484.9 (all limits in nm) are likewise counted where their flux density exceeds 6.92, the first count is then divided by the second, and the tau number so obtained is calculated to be 0.83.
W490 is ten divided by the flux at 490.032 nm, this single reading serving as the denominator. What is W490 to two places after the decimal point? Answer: 1.34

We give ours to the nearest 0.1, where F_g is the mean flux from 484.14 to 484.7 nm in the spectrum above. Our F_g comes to 7.2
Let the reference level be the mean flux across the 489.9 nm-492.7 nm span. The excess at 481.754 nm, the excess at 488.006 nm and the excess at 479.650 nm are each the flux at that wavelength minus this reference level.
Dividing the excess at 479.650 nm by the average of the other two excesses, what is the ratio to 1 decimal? 0.7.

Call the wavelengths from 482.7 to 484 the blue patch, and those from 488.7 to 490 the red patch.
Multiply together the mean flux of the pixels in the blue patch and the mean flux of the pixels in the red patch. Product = 55.8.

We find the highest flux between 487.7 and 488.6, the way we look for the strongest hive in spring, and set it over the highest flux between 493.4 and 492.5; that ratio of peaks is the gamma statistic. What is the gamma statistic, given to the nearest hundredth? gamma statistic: 0.93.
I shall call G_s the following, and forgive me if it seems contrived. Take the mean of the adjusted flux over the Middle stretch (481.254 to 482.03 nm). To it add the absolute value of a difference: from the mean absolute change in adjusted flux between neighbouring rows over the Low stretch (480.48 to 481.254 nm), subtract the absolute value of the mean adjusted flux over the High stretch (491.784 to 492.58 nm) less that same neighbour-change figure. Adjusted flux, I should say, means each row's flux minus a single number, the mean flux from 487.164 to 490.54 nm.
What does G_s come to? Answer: 0.45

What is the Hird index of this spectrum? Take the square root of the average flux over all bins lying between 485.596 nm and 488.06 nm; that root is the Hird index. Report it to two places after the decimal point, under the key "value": 2.55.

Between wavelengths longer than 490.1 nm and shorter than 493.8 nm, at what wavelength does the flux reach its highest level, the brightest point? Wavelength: 491.049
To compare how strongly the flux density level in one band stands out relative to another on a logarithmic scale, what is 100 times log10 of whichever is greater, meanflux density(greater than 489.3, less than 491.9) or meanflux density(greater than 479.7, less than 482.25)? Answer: 86.9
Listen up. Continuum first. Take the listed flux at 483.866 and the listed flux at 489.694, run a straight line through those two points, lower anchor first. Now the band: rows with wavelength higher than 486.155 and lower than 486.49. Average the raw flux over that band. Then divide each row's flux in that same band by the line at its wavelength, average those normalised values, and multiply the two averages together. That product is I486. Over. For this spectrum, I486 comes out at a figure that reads 5.37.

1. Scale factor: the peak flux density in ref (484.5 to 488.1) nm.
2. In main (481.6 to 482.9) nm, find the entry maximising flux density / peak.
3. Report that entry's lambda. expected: 482.864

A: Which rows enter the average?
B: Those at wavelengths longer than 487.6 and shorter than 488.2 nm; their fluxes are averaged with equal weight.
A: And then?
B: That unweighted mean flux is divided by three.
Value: 2.26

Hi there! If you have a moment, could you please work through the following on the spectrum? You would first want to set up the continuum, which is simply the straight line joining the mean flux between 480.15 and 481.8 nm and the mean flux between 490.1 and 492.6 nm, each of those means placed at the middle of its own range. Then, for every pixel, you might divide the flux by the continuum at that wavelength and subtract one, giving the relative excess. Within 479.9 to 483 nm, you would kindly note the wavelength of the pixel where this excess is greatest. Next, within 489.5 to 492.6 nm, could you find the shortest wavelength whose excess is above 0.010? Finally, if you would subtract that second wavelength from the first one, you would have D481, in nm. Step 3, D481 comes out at -6.61 nm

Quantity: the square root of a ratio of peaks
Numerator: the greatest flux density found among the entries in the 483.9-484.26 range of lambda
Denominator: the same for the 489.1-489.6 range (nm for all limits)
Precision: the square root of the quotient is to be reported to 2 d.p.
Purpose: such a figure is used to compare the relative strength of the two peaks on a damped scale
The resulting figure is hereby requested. 1.00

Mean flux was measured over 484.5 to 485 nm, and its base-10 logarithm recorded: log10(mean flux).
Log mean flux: 0.843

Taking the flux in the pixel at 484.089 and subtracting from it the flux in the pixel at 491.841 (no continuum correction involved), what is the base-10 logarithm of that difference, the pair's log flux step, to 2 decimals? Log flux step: -0.25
